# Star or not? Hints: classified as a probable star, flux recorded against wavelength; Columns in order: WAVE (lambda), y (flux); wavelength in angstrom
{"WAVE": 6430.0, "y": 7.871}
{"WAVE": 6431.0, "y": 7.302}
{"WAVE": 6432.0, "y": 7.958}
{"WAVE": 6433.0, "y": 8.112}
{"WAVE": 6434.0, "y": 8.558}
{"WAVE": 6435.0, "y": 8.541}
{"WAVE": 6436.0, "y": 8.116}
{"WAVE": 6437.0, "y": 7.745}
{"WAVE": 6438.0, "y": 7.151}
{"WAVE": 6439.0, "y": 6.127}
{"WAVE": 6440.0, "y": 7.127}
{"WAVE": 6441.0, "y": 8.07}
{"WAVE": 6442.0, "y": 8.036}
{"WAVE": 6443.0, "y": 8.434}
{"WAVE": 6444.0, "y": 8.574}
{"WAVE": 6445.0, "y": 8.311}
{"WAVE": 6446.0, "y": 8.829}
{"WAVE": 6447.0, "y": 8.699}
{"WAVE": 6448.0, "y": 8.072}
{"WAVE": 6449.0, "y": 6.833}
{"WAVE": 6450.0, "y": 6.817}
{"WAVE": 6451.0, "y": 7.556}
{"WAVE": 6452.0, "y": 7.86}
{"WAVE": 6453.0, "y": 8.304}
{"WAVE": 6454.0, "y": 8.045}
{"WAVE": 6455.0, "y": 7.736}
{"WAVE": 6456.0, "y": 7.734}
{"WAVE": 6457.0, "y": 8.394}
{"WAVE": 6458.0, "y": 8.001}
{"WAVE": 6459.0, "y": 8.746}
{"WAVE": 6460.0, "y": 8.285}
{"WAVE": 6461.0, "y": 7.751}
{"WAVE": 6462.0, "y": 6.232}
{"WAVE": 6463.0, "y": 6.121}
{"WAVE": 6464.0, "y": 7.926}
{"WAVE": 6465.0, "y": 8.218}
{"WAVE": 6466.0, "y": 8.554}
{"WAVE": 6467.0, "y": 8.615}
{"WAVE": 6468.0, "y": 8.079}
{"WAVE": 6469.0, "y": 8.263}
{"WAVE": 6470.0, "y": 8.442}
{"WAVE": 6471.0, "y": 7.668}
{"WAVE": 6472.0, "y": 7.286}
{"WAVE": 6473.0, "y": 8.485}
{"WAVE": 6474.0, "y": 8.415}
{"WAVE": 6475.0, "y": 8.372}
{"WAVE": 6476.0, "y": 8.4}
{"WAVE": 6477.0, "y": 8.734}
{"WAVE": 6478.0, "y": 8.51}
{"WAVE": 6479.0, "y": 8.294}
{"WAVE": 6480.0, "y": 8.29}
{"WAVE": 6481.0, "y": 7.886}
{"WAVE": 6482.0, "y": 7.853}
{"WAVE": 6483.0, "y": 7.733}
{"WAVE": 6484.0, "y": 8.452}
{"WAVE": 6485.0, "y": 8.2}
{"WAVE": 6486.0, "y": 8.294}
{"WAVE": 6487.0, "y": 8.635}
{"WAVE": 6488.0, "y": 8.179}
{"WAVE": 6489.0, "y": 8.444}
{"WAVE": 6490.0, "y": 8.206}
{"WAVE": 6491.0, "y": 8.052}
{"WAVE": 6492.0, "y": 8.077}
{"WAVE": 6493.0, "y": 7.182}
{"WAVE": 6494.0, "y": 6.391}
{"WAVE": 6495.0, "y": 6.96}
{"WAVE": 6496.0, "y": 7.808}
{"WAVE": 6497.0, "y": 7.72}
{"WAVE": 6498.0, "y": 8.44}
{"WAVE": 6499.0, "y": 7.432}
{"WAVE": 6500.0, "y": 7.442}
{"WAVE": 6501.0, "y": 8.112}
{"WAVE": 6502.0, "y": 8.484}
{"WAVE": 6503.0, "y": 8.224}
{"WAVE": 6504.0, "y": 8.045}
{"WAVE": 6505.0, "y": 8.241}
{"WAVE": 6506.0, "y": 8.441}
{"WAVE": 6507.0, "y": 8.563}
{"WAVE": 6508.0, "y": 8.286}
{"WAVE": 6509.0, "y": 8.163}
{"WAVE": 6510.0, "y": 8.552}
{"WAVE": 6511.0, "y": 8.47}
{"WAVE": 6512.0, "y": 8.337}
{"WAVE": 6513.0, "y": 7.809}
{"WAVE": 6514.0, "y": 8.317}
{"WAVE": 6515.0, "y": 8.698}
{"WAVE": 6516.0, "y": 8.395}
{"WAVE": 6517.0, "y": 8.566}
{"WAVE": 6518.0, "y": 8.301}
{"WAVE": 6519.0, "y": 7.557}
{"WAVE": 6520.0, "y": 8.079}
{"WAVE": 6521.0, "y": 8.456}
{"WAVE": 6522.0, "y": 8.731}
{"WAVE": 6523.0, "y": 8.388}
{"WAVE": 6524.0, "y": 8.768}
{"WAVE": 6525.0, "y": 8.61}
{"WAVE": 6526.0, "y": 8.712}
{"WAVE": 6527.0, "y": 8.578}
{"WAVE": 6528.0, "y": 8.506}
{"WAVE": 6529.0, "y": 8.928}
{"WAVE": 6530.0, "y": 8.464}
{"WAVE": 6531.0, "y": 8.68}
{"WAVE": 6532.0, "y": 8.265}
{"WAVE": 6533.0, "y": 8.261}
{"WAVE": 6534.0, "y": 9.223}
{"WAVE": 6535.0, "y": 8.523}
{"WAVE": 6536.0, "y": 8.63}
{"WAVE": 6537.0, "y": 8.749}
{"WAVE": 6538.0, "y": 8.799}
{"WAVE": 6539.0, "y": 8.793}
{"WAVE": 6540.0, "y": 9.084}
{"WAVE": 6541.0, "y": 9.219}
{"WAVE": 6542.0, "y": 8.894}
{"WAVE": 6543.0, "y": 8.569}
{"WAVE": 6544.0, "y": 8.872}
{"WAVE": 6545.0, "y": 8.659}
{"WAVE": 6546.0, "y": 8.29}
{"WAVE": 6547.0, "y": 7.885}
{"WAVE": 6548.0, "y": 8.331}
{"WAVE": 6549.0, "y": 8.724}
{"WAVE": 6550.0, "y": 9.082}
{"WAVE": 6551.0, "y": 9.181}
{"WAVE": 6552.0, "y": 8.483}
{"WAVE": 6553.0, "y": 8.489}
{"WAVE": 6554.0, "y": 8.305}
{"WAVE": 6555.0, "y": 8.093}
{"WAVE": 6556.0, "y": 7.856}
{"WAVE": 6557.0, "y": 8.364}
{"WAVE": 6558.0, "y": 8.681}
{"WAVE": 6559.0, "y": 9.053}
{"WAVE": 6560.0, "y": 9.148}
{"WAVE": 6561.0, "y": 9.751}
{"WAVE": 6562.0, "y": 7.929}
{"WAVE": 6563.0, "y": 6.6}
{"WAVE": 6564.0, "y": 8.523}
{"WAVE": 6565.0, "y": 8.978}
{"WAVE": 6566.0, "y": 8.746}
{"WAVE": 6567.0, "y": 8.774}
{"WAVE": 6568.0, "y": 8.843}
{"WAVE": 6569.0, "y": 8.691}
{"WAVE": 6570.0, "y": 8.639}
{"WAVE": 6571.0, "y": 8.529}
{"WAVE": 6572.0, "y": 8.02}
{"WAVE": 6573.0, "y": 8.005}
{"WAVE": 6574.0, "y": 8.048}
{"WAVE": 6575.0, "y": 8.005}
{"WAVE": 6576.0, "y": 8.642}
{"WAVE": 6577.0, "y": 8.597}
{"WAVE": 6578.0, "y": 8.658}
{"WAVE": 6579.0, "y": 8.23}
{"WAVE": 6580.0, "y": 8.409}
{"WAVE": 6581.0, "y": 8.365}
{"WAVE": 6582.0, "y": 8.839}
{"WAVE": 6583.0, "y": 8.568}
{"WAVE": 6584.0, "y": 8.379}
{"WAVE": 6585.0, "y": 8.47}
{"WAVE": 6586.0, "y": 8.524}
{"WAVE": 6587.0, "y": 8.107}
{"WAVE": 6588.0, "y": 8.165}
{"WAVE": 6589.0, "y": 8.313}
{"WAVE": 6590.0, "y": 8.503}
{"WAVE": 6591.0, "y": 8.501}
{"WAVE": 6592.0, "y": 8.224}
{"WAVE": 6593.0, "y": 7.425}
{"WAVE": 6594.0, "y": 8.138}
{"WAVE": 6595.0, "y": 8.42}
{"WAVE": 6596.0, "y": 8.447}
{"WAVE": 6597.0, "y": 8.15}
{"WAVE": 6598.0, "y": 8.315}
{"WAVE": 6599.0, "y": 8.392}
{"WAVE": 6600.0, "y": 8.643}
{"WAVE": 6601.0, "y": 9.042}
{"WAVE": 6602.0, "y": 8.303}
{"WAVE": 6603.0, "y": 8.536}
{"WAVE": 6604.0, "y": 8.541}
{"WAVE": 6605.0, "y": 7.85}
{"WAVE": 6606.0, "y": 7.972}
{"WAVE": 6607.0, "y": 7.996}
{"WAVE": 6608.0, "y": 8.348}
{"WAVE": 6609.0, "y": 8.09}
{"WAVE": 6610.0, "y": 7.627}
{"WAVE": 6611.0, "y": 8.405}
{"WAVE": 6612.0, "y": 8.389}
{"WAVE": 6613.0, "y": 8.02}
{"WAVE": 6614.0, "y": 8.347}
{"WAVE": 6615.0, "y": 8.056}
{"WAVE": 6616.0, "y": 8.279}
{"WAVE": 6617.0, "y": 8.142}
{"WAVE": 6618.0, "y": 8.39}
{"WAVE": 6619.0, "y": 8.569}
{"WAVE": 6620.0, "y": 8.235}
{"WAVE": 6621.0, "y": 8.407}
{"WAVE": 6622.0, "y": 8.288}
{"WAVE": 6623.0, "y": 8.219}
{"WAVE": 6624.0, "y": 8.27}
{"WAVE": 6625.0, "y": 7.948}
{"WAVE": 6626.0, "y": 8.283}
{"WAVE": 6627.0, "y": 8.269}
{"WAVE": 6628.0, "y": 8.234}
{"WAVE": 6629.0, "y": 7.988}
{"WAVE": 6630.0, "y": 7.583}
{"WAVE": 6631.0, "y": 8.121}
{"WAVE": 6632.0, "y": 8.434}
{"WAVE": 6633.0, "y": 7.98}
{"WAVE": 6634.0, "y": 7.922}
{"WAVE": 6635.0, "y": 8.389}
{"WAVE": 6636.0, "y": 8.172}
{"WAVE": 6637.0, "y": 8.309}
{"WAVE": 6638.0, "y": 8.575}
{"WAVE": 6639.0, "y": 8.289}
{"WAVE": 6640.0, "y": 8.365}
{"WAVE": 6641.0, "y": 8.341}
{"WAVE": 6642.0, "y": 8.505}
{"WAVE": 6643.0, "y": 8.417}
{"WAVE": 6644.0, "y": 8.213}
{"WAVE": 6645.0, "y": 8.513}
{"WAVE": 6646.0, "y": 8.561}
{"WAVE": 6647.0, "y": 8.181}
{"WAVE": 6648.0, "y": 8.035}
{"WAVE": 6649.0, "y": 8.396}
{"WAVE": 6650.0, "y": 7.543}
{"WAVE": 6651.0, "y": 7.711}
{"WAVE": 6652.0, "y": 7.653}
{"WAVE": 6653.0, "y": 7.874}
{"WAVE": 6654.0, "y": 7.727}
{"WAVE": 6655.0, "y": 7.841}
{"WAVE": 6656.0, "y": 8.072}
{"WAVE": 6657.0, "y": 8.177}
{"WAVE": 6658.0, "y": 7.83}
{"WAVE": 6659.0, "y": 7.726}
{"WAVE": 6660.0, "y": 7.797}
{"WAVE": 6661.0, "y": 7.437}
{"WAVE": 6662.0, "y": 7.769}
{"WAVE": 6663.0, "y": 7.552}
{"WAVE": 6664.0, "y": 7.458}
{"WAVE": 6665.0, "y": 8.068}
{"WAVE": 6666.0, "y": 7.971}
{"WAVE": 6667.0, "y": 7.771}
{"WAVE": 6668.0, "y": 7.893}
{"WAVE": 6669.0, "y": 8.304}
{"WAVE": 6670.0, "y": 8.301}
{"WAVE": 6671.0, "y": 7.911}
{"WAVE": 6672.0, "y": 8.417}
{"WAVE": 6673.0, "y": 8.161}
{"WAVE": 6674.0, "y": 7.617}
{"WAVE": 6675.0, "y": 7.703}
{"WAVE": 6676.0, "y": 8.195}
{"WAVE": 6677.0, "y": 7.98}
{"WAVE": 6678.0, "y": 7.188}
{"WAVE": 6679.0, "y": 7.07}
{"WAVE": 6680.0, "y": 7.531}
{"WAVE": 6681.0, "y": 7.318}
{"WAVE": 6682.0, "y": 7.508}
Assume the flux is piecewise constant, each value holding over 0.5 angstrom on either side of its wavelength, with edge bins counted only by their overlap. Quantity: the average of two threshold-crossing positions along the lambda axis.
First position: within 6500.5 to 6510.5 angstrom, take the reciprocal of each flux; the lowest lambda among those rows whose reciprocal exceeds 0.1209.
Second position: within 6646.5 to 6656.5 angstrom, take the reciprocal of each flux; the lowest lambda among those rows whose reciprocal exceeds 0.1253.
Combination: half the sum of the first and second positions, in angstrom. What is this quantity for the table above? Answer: 6575.5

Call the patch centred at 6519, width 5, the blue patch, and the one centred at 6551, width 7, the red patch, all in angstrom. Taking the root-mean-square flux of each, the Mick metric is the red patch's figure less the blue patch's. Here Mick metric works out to 0.5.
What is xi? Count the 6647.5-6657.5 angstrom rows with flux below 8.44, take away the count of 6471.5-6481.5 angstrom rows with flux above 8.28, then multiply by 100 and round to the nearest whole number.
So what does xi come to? 200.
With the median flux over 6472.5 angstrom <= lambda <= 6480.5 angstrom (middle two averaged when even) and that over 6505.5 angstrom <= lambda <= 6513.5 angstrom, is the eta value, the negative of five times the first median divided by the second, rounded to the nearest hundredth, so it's -5.01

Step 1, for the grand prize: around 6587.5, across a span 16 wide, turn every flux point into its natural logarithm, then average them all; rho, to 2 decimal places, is 2.12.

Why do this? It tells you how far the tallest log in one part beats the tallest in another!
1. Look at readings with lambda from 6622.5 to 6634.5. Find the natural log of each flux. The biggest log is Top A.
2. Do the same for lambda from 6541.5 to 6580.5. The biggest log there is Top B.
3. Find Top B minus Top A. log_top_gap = 0.15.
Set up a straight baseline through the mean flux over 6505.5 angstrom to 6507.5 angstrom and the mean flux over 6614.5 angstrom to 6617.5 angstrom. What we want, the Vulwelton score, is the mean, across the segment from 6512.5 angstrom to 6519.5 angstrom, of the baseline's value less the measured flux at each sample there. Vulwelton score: 0.24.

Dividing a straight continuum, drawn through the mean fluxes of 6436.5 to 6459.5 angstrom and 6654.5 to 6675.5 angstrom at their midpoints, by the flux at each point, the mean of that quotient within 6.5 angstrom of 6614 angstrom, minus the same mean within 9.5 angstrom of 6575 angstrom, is 0.028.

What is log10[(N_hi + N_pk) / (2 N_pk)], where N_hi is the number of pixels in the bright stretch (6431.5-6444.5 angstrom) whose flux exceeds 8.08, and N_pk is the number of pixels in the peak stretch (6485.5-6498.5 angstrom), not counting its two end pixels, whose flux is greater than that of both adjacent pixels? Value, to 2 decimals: 0.10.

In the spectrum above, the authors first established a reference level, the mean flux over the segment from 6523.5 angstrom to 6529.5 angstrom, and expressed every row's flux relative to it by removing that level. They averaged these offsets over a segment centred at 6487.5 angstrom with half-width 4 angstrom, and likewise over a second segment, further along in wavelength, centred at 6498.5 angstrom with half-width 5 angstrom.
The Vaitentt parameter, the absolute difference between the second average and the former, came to 0.61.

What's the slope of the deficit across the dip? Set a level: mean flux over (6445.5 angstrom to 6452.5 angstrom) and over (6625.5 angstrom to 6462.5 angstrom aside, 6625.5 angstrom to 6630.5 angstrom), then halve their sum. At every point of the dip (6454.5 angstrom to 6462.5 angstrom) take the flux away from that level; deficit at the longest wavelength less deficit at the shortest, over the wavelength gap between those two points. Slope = 0.21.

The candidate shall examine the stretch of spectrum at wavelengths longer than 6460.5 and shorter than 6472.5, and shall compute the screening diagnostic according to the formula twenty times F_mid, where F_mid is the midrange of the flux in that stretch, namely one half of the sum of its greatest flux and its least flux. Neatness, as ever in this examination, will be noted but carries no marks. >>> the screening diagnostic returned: 147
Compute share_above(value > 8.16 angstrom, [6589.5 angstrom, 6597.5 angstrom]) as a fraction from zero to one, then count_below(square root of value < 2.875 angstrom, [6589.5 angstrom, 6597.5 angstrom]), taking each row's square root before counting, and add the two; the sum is 4.6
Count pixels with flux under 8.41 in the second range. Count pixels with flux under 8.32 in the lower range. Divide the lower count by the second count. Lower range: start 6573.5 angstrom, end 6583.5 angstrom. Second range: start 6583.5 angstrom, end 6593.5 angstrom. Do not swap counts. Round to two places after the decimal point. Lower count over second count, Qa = 0.50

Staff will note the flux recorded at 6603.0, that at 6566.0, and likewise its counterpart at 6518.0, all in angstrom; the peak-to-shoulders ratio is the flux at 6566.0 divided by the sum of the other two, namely 0.52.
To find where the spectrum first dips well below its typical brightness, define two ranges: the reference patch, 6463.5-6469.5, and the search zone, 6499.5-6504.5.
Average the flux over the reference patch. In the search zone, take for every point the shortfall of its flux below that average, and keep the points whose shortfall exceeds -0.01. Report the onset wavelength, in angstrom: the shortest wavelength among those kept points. 6500.0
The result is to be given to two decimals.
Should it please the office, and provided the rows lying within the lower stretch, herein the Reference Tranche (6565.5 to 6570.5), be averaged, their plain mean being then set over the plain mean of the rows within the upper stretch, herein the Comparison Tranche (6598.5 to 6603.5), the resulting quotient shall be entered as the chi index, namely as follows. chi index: 1.02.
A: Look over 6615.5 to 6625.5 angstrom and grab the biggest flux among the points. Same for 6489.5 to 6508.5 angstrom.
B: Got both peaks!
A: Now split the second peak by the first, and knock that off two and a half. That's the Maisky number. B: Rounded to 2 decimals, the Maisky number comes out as 1.50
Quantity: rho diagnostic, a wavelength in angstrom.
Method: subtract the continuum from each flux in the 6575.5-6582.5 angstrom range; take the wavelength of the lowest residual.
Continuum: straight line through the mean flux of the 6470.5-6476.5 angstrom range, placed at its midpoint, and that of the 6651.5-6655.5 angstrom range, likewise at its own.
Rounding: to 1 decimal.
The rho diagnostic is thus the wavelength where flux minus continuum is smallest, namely 6579.0 angstrom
